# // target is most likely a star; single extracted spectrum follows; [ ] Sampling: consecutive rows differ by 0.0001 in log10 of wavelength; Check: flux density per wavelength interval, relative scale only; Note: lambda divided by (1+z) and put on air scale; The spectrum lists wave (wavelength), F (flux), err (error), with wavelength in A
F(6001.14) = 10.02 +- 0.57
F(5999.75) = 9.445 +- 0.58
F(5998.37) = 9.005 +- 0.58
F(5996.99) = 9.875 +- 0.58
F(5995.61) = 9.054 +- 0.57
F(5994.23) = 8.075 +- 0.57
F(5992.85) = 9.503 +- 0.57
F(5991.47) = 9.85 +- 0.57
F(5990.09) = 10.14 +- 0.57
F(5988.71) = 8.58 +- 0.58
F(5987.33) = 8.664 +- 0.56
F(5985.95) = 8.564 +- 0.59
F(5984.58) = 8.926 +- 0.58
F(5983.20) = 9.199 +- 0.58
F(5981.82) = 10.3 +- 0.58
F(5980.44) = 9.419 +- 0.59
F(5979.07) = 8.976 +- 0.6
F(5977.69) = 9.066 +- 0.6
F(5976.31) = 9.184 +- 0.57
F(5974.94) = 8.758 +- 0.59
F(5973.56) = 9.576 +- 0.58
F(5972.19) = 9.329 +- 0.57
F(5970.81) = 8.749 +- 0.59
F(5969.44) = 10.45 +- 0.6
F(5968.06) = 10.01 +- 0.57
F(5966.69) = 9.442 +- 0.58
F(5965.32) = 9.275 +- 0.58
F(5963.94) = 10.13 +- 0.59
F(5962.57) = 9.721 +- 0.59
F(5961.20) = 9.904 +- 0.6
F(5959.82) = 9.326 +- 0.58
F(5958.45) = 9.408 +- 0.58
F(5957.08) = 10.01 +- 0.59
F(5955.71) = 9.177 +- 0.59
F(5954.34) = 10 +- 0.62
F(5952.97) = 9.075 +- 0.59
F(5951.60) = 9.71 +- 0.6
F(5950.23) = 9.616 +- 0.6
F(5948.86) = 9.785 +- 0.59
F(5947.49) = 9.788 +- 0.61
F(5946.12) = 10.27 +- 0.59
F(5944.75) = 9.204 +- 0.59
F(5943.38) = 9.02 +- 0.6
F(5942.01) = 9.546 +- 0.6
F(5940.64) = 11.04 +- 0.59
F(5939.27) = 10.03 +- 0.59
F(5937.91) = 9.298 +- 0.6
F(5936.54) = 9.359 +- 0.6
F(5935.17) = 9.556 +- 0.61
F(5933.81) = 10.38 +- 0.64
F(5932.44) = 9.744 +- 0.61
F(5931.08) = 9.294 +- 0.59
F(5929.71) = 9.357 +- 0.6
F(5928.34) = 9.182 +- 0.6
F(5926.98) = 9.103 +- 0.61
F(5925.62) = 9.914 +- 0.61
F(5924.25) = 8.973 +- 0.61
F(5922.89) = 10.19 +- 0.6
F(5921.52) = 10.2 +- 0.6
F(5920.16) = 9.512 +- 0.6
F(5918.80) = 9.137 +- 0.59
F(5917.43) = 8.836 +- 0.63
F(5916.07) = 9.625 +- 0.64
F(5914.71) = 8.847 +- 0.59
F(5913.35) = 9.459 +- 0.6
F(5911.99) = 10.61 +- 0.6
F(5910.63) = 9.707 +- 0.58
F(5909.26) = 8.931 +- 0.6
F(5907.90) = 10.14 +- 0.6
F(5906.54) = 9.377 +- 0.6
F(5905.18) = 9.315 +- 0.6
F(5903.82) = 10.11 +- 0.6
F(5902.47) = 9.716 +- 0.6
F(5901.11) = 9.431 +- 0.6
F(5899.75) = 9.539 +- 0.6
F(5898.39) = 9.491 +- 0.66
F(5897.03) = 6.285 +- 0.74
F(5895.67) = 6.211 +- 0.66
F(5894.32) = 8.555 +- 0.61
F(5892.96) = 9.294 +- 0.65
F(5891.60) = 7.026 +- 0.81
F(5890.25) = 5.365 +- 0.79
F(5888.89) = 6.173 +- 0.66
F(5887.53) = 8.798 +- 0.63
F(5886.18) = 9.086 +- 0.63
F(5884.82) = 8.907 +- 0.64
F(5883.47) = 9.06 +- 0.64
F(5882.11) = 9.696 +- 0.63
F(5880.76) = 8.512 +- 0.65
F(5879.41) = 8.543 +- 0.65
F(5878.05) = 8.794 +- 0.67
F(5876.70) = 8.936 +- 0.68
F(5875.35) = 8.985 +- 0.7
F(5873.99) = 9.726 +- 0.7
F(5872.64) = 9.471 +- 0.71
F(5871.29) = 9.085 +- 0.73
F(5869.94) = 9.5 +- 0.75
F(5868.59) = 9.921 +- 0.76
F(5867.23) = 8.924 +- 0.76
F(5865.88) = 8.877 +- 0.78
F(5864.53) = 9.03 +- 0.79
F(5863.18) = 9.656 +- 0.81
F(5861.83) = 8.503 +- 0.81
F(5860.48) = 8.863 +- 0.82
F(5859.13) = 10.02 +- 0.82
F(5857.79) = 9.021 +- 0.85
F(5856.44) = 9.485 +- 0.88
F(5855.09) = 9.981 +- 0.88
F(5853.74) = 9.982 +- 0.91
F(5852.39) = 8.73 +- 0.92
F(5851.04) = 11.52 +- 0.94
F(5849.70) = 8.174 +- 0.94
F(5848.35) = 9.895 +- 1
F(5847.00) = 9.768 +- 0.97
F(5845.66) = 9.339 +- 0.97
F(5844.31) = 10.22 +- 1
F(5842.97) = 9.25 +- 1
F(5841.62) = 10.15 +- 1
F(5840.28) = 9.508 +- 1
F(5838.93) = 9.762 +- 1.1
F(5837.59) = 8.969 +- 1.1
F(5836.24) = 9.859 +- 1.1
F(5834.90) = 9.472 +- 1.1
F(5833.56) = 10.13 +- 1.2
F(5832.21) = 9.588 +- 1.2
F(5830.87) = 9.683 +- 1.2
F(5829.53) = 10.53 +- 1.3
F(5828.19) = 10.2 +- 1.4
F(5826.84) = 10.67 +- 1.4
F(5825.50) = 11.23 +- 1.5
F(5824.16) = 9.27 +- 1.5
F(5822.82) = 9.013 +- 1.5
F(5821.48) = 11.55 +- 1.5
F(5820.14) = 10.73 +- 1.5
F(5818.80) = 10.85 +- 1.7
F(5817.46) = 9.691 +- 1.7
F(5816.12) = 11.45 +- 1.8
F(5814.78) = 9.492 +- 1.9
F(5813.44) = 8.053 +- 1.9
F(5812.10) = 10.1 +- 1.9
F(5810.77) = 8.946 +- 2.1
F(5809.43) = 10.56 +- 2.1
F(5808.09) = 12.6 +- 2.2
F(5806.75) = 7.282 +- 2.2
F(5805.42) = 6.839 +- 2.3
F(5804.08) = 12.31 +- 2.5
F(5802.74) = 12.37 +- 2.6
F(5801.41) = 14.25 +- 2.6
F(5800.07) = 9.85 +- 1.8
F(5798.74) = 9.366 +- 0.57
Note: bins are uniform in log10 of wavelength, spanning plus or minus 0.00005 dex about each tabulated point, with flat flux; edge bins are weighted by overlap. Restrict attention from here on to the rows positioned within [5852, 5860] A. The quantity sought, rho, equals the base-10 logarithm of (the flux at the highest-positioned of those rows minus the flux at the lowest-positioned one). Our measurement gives 0.11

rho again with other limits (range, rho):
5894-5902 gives -0.06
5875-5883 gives -0.15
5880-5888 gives -0.54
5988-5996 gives -0.32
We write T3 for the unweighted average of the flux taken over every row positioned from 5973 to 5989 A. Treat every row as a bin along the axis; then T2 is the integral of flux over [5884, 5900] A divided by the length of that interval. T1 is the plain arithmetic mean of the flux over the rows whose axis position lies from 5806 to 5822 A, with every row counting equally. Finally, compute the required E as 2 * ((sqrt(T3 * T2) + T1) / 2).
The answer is 18.6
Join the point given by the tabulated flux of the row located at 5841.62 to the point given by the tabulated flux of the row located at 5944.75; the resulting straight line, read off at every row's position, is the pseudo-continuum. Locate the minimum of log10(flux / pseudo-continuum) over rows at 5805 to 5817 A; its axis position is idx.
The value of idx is 5805.42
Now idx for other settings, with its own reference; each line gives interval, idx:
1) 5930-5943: 5931.08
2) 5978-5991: 5985.95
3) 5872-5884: 5880.76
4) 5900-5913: 5909.26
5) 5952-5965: 5952.97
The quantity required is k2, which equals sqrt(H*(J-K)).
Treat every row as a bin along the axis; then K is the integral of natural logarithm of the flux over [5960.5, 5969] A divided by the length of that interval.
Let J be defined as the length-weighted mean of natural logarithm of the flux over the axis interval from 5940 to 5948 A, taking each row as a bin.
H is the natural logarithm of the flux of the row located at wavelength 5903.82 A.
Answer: 0.06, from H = 2.31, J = 2.28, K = 2.28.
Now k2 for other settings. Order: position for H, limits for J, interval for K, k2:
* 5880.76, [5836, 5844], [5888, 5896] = 0.81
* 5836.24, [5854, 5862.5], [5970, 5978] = 0.22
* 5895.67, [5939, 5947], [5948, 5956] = 0.20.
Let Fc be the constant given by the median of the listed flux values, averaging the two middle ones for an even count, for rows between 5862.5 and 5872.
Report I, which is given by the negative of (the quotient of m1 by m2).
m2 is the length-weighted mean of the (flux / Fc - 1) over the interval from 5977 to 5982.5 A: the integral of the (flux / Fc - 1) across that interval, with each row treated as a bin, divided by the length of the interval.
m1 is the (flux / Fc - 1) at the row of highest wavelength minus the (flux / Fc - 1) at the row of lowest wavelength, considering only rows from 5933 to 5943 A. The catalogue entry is 2.4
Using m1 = -0.09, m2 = 0.04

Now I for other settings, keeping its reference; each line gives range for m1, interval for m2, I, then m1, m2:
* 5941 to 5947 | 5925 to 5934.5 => -1.5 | 0.08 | 0.05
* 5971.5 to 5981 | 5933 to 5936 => -0.1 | 0.01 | 0.09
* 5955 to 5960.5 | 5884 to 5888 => 1.0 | 0.02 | -0.02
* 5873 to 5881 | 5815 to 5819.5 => 0.8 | -0.13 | 0.16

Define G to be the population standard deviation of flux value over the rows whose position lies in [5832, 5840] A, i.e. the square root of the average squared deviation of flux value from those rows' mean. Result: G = 0.4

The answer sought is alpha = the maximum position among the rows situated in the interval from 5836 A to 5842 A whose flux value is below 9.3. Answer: 5837.59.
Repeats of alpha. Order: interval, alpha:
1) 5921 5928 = 5926.98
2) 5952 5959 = 5955.71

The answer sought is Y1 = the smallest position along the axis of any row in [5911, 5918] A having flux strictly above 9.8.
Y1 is 5911.99 A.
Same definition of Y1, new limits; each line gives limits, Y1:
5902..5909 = 5903.82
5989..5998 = 5990.09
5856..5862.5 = 5859.13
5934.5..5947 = 5939.27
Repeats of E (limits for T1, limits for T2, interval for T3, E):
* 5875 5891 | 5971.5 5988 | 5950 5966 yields 17.8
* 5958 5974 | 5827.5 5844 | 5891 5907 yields 18.8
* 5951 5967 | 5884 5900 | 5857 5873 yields 18.1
